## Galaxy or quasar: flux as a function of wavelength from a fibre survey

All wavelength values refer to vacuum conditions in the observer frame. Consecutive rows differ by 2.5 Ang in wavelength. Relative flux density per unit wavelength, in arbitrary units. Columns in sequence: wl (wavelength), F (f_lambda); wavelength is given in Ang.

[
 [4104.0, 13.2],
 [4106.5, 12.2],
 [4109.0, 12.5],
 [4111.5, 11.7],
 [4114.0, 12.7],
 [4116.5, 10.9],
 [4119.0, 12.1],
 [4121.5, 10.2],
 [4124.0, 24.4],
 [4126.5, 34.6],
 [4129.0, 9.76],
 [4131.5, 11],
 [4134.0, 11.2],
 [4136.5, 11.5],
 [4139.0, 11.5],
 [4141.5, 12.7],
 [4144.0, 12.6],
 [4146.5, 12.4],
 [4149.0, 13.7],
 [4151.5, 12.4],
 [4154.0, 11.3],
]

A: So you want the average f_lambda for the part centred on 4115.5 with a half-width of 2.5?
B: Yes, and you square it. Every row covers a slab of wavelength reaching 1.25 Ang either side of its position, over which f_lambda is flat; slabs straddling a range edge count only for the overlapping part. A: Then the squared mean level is 139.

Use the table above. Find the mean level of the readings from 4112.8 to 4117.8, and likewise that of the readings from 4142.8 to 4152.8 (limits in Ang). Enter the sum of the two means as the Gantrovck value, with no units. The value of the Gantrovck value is 25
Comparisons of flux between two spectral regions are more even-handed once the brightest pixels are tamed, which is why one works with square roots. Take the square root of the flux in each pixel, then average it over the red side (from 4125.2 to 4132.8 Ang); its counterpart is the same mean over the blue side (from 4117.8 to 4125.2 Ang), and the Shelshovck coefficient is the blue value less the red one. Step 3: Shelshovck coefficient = -0.24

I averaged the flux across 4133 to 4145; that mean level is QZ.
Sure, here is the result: 11.9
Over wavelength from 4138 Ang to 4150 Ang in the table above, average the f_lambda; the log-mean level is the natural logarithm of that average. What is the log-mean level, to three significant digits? 2.53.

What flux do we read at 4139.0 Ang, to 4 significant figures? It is 11.50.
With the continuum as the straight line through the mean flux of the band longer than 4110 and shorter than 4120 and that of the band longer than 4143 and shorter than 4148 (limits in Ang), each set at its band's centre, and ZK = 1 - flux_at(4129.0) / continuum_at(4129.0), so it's 0.20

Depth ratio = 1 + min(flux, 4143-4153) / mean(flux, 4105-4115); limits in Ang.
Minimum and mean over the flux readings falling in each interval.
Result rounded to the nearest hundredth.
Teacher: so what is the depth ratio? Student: 2.01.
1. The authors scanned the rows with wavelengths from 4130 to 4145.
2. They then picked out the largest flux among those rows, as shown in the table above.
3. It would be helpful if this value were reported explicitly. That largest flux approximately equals 12.7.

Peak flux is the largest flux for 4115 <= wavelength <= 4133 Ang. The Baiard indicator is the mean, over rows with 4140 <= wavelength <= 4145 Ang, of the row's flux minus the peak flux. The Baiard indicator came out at -22.0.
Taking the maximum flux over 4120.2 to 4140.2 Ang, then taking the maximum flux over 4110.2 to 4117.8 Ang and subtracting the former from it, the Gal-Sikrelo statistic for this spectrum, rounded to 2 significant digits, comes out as -22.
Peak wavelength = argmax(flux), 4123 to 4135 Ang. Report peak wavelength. 4126.5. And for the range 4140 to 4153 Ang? 4149.0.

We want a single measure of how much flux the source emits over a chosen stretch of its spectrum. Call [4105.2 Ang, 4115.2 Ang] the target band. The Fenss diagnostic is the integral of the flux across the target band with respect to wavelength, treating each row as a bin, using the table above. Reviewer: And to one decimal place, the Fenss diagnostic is 122.8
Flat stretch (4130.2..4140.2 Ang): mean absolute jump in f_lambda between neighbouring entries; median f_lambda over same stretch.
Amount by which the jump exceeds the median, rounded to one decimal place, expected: -11.2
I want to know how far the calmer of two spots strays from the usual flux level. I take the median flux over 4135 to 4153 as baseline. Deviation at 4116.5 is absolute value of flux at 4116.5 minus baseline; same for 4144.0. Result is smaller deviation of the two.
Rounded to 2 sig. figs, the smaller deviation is 0.20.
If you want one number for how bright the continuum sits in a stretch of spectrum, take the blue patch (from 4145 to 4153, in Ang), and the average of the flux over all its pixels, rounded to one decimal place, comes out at 12.8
